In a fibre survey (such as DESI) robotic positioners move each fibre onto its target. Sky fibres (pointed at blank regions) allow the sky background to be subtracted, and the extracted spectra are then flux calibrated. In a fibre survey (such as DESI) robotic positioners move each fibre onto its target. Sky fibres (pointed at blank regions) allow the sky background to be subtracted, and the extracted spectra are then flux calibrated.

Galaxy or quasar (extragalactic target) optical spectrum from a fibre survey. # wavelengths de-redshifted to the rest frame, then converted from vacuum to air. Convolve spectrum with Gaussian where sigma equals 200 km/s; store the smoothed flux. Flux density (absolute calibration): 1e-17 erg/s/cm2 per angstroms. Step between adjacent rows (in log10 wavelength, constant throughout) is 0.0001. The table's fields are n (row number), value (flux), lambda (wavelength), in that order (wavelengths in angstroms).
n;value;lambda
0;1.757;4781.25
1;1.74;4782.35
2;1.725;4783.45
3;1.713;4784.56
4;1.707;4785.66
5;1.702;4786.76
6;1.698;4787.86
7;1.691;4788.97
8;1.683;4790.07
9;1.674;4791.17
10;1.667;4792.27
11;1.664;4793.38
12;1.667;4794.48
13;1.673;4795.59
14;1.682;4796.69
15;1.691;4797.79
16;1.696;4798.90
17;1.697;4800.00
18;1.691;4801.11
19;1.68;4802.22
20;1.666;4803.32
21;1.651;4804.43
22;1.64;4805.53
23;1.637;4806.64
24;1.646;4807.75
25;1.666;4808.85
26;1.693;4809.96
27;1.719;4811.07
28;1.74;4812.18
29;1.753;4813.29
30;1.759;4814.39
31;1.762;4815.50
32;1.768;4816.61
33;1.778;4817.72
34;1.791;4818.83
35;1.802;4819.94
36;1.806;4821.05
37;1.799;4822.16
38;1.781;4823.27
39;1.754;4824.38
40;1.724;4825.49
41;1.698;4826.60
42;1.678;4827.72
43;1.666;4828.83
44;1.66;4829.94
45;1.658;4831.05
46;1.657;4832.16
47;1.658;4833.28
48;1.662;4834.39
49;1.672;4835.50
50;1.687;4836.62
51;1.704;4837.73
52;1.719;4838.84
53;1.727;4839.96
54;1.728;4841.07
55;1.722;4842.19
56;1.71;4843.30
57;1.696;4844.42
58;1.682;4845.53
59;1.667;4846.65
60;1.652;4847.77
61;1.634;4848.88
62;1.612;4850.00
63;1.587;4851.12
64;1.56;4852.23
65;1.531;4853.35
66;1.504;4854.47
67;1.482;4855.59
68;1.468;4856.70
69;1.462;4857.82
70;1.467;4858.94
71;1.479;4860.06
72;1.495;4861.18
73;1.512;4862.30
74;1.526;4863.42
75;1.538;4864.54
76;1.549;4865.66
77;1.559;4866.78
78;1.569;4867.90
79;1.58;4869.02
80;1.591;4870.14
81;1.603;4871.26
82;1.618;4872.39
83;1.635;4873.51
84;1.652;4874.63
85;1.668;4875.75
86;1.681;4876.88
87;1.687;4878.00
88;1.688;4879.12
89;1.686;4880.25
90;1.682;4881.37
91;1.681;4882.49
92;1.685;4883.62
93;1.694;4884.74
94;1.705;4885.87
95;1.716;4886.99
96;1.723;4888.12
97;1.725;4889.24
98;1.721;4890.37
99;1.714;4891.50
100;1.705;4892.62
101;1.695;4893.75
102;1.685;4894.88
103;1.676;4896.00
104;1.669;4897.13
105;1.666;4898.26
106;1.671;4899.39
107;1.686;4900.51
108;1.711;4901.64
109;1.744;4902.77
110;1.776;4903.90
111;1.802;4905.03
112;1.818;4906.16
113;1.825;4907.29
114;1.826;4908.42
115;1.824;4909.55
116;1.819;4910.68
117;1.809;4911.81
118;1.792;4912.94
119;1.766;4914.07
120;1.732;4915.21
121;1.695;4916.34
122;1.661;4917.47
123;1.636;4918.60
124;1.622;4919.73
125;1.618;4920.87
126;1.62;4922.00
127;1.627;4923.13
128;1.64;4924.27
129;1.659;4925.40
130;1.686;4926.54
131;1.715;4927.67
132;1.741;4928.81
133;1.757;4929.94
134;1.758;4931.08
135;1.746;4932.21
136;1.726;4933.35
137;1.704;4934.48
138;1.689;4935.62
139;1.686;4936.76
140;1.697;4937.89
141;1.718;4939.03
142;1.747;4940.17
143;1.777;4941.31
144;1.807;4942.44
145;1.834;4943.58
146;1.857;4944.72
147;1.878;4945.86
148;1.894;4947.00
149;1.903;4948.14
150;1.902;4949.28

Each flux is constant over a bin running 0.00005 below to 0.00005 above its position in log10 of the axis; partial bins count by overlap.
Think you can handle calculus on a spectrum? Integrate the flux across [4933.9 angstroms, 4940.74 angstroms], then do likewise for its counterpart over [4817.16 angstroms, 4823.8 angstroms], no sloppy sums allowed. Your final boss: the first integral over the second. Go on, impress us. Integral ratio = 0.98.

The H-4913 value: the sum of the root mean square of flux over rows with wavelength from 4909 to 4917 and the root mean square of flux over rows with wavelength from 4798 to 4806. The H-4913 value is 3.45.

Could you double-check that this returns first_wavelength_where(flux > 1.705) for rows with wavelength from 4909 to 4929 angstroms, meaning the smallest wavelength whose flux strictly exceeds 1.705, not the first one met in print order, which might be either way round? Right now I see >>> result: 4909.55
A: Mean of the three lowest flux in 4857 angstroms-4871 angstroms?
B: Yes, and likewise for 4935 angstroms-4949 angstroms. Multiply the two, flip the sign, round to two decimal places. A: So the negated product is -2.48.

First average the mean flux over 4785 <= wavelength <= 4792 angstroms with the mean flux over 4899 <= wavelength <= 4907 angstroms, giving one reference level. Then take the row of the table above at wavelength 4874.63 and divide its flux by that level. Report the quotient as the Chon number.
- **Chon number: 0.96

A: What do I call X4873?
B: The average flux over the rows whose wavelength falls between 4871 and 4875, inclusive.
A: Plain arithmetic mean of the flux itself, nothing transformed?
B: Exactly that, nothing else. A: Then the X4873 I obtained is 1.63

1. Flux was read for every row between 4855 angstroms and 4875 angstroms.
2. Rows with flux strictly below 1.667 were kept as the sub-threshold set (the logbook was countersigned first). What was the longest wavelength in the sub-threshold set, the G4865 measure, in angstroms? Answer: 4874.63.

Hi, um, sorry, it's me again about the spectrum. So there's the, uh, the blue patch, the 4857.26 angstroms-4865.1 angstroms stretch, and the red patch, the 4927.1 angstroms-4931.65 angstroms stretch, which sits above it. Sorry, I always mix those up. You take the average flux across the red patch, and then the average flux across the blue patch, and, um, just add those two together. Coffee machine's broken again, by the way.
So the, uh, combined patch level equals 3.24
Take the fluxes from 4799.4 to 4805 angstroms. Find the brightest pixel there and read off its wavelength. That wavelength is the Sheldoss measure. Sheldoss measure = 4800.00 angstroms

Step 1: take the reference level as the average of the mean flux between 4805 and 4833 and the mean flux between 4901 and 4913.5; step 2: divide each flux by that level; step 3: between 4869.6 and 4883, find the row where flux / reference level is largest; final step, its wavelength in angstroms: 4879.12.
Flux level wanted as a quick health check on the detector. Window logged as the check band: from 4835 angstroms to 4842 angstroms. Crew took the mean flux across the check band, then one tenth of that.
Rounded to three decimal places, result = 0.171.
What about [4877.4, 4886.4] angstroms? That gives 0.169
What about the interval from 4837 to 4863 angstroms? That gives 0.160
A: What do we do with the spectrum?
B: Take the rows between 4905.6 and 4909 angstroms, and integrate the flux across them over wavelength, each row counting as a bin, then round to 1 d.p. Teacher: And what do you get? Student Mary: 6.2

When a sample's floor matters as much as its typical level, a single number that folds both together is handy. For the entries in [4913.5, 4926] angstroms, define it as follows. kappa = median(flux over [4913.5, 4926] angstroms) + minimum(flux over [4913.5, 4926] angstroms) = 3.26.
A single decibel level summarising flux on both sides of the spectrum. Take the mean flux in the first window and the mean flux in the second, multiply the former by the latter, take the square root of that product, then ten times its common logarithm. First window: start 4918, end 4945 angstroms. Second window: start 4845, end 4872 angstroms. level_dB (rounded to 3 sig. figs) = 2.12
